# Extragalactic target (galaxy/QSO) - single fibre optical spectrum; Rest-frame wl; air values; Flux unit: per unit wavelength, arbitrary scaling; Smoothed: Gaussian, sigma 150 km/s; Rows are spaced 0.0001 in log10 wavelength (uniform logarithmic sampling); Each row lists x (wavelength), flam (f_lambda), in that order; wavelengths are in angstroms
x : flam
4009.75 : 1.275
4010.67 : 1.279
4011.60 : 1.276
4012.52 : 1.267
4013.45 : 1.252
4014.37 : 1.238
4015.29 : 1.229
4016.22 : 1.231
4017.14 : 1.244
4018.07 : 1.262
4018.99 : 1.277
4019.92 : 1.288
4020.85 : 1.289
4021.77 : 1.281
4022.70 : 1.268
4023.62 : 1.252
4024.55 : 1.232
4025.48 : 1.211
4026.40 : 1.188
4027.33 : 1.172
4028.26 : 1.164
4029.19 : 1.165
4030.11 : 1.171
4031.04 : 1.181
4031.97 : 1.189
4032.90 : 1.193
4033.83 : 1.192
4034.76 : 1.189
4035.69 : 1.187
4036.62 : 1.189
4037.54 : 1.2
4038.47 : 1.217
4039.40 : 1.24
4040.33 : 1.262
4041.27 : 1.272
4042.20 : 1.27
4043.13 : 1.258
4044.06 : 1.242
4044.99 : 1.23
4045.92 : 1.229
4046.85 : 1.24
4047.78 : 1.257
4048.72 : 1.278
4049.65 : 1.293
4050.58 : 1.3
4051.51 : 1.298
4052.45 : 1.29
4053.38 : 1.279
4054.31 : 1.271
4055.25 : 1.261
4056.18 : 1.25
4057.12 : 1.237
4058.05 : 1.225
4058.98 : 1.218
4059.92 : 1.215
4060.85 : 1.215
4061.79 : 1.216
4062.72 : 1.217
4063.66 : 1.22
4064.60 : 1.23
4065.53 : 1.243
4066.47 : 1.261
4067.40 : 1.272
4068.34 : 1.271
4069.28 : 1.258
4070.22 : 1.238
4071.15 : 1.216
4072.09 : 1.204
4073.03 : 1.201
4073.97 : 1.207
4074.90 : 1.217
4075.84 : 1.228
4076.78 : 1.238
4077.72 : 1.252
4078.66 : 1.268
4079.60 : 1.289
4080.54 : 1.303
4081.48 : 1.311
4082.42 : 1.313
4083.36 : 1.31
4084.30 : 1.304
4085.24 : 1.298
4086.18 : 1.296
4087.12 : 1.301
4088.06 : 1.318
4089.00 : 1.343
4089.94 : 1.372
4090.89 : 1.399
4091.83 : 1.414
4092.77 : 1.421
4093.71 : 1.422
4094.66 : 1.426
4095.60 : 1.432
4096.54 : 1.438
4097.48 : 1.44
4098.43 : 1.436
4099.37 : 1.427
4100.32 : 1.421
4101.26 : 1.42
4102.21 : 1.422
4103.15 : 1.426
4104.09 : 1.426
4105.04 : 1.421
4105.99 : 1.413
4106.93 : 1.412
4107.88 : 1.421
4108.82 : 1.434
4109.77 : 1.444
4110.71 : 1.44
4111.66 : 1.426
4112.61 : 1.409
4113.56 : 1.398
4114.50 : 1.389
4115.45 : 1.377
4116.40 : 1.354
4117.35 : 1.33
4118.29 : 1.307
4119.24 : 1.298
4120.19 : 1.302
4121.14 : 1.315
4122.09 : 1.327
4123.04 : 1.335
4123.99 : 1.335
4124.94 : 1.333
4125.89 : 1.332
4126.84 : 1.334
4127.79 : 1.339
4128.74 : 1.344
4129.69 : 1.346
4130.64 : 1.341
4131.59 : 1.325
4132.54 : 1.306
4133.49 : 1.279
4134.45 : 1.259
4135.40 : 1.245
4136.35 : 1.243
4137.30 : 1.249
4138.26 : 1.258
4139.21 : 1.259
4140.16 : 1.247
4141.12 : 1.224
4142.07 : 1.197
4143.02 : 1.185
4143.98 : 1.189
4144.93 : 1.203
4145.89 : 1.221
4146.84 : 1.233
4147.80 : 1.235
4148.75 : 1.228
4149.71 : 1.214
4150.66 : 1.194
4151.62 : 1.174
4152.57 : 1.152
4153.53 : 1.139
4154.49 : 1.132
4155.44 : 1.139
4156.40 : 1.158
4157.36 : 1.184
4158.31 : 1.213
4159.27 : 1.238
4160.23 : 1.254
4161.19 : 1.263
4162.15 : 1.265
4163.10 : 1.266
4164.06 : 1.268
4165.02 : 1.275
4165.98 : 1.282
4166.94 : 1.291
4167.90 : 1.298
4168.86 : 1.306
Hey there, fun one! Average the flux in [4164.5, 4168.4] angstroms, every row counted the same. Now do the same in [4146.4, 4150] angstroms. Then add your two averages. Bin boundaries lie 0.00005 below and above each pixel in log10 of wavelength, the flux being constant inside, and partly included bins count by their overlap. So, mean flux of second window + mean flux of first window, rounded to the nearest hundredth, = 2.51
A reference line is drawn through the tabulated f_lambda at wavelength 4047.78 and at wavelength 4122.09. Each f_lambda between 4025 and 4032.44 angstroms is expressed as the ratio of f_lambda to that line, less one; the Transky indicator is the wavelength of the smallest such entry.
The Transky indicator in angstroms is 4028.26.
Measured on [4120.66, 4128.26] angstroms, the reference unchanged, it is 4121.14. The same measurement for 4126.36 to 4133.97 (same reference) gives 4133.49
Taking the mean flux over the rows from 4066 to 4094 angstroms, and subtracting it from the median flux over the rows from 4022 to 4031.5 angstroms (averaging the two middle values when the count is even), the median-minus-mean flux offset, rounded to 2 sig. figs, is -0.11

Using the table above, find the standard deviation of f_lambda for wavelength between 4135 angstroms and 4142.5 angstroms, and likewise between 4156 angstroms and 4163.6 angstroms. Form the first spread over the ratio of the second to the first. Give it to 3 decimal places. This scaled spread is 0.010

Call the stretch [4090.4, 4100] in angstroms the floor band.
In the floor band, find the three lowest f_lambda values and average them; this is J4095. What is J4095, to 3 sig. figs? 1.41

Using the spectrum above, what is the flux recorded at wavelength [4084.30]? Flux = 1.304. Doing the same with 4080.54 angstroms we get 1.303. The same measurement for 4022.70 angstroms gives 1.268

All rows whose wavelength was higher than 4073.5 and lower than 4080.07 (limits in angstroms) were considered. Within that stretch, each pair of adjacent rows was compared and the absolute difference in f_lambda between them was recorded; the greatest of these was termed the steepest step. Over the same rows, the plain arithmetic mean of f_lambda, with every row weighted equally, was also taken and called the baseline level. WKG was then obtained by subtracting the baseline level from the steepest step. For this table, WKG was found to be -1.22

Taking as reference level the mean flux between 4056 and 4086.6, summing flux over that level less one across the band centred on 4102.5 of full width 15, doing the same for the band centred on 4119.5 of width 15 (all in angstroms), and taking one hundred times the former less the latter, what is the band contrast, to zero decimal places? 109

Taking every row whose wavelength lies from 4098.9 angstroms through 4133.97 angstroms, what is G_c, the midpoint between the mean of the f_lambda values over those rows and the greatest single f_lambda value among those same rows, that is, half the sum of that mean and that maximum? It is 1.41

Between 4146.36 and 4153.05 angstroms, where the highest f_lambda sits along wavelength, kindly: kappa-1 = 4147.80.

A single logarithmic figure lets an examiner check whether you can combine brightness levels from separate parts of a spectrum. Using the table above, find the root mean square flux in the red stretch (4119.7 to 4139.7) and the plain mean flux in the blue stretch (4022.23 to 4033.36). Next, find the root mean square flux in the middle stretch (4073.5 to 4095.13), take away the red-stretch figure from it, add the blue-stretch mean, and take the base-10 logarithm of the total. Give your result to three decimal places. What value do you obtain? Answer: 0.083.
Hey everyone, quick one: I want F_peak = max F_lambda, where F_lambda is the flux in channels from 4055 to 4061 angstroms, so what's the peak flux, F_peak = 1.261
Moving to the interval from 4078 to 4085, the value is 1.313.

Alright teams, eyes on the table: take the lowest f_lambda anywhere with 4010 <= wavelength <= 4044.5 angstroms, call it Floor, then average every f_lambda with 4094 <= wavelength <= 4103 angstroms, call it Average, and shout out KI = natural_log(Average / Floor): 0.205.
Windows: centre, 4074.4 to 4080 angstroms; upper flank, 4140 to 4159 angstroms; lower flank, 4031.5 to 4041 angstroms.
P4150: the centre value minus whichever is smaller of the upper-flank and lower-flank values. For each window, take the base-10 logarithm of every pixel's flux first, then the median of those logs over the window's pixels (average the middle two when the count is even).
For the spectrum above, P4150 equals 0.02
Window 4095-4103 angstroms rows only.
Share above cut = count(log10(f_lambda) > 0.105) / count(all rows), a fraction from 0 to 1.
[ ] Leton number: 1.0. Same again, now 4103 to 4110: 1.0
